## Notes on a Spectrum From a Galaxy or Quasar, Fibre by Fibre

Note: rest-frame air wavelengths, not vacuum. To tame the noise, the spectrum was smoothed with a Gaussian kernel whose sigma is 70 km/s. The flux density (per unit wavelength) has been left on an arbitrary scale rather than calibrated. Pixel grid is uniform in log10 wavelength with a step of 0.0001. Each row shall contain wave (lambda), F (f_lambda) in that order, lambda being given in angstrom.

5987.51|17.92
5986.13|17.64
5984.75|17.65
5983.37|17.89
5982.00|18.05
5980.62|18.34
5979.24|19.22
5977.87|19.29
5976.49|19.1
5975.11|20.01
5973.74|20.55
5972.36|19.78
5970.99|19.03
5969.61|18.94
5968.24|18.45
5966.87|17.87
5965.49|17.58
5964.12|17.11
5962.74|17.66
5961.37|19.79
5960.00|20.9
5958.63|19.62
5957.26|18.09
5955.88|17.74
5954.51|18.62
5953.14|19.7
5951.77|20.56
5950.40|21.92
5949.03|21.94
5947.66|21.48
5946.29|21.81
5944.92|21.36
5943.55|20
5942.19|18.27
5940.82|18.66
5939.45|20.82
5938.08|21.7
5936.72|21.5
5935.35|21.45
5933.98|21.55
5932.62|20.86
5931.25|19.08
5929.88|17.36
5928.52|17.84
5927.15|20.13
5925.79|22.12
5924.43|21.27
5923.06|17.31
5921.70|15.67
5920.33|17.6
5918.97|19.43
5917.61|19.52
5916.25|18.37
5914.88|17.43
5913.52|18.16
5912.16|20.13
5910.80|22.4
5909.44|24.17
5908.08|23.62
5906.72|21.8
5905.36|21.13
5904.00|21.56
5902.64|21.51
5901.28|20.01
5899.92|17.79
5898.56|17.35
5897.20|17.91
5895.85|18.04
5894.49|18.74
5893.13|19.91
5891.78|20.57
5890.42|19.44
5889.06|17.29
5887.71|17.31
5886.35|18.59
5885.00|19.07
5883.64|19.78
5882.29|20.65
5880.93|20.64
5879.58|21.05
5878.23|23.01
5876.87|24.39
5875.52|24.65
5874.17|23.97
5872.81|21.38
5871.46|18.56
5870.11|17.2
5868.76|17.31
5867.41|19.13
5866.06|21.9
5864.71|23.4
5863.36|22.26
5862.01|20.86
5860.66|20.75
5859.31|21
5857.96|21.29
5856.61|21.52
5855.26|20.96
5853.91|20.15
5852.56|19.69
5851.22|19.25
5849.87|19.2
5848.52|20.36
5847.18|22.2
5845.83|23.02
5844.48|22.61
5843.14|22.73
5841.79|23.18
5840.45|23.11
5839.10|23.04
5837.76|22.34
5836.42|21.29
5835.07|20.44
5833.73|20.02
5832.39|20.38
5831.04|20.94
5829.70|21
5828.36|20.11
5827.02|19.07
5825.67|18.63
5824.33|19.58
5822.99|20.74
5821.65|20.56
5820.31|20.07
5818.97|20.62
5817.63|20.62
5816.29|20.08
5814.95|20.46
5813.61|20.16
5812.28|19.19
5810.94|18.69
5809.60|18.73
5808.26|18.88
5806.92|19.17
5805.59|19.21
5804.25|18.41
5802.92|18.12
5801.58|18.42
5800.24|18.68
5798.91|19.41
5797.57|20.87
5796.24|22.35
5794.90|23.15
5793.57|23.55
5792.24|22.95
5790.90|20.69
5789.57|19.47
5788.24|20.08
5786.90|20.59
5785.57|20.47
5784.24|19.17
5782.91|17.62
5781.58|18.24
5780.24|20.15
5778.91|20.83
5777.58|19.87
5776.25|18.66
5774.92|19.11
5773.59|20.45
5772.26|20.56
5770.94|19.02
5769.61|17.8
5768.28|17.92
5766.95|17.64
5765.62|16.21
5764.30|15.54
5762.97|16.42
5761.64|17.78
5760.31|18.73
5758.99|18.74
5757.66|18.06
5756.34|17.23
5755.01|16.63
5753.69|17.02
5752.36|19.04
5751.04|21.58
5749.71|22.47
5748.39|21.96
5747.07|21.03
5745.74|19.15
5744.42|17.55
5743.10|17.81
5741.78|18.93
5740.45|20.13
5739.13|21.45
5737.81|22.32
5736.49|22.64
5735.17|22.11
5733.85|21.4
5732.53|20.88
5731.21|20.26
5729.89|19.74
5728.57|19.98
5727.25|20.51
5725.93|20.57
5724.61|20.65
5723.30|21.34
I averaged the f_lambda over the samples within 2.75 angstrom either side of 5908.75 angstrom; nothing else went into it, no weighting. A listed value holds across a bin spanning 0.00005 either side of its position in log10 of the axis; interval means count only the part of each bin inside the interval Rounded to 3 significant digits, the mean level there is 23.0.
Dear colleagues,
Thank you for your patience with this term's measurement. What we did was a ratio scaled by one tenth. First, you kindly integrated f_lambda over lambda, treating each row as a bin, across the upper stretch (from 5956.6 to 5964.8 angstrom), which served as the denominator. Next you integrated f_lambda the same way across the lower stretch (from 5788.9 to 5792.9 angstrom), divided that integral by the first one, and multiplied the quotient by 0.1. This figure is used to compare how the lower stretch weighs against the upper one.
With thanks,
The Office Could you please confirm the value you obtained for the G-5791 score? 0.054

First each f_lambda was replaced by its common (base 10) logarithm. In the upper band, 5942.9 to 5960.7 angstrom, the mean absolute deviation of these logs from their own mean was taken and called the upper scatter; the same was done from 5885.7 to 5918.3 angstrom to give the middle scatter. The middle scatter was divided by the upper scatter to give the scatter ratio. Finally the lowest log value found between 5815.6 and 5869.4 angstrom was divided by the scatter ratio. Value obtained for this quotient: 0.90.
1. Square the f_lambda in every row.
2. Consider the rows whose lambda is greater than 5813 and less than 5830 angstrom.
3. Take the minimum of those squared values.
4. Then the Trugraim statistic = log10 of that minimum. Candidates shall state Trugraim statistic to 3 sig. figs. 2.54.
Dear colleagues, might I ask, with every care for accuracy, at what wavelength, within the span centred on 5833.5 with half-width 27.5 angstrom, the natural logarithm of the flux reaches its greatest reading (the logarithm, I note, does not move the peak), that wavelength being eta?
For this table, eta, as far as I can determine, 5841.79 angstrom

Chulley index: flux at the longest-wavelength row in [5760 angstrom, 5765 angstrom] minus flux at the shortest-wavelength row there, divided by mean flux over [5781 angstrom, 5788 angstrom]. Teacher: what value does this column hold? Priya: -0.17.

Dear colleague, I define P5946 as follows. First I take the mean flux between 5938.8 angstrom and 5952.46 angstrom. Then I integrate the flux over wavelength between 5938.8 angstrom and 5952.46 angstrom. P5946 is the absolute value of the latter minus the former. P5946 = 262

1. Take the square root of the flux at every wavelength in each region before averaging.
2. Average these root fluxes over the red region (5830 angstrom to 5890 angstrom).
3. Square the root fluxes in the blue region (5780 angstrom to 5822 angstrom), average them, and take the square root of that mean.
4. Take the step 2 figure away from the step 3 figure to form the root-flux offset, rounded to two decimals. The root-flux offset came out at -0.10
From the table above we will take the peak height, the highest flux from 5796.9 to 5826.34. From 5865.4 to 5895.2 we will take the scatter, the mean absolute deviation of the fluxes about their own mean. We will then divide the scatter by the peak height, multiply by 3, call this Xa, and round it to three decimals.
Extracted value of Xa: 0.263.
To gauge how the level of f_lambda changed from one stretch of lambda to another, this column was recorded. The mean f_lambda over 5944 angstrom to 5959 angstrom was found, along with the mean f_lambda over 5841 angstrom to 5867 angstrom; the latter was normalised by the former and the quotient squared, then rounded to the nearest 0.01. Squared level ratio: 1.11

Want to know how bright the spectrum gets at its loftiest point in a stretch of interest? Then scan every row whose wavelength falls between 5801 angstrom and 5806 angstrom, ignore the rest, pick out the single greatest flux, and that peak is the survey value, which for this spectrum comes 19.21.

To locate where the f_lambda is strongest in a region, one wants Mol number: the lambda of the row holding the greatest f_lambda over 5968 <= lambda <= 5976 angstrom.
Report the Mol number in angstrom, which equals 5973.74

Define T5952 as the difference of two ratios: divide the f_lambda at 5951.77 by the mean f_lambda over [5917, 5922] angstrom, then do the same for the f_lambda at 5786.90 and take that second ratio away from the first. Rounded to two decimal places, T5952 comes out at 0.00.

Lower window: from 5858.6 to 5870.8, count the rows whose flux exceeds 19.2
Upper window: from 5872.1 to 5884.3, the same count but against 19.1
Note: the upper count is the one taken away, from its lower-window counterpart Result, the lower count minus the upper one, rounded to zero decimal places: -3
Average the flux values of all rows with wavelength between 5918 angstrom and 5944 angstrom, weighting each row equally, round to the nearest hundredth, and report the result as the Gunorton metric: 19.61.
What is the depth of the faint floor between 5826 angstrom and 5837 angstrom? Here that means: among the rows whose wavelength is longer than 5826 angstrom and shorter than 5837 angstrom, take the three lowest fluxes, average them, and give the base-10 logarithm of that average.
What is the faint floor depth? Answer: 1.30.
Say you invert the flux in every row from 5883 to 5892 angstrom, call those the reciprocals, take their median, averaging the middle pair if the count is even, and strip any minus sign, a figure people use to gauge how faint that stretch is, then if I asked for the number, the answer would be 0.052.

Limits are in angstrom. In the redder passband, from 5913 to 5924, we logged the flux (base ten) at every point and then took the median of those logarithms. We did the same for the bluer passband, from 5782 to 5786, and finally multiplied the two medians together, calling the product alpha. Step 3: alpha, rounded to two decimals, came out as 1.61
